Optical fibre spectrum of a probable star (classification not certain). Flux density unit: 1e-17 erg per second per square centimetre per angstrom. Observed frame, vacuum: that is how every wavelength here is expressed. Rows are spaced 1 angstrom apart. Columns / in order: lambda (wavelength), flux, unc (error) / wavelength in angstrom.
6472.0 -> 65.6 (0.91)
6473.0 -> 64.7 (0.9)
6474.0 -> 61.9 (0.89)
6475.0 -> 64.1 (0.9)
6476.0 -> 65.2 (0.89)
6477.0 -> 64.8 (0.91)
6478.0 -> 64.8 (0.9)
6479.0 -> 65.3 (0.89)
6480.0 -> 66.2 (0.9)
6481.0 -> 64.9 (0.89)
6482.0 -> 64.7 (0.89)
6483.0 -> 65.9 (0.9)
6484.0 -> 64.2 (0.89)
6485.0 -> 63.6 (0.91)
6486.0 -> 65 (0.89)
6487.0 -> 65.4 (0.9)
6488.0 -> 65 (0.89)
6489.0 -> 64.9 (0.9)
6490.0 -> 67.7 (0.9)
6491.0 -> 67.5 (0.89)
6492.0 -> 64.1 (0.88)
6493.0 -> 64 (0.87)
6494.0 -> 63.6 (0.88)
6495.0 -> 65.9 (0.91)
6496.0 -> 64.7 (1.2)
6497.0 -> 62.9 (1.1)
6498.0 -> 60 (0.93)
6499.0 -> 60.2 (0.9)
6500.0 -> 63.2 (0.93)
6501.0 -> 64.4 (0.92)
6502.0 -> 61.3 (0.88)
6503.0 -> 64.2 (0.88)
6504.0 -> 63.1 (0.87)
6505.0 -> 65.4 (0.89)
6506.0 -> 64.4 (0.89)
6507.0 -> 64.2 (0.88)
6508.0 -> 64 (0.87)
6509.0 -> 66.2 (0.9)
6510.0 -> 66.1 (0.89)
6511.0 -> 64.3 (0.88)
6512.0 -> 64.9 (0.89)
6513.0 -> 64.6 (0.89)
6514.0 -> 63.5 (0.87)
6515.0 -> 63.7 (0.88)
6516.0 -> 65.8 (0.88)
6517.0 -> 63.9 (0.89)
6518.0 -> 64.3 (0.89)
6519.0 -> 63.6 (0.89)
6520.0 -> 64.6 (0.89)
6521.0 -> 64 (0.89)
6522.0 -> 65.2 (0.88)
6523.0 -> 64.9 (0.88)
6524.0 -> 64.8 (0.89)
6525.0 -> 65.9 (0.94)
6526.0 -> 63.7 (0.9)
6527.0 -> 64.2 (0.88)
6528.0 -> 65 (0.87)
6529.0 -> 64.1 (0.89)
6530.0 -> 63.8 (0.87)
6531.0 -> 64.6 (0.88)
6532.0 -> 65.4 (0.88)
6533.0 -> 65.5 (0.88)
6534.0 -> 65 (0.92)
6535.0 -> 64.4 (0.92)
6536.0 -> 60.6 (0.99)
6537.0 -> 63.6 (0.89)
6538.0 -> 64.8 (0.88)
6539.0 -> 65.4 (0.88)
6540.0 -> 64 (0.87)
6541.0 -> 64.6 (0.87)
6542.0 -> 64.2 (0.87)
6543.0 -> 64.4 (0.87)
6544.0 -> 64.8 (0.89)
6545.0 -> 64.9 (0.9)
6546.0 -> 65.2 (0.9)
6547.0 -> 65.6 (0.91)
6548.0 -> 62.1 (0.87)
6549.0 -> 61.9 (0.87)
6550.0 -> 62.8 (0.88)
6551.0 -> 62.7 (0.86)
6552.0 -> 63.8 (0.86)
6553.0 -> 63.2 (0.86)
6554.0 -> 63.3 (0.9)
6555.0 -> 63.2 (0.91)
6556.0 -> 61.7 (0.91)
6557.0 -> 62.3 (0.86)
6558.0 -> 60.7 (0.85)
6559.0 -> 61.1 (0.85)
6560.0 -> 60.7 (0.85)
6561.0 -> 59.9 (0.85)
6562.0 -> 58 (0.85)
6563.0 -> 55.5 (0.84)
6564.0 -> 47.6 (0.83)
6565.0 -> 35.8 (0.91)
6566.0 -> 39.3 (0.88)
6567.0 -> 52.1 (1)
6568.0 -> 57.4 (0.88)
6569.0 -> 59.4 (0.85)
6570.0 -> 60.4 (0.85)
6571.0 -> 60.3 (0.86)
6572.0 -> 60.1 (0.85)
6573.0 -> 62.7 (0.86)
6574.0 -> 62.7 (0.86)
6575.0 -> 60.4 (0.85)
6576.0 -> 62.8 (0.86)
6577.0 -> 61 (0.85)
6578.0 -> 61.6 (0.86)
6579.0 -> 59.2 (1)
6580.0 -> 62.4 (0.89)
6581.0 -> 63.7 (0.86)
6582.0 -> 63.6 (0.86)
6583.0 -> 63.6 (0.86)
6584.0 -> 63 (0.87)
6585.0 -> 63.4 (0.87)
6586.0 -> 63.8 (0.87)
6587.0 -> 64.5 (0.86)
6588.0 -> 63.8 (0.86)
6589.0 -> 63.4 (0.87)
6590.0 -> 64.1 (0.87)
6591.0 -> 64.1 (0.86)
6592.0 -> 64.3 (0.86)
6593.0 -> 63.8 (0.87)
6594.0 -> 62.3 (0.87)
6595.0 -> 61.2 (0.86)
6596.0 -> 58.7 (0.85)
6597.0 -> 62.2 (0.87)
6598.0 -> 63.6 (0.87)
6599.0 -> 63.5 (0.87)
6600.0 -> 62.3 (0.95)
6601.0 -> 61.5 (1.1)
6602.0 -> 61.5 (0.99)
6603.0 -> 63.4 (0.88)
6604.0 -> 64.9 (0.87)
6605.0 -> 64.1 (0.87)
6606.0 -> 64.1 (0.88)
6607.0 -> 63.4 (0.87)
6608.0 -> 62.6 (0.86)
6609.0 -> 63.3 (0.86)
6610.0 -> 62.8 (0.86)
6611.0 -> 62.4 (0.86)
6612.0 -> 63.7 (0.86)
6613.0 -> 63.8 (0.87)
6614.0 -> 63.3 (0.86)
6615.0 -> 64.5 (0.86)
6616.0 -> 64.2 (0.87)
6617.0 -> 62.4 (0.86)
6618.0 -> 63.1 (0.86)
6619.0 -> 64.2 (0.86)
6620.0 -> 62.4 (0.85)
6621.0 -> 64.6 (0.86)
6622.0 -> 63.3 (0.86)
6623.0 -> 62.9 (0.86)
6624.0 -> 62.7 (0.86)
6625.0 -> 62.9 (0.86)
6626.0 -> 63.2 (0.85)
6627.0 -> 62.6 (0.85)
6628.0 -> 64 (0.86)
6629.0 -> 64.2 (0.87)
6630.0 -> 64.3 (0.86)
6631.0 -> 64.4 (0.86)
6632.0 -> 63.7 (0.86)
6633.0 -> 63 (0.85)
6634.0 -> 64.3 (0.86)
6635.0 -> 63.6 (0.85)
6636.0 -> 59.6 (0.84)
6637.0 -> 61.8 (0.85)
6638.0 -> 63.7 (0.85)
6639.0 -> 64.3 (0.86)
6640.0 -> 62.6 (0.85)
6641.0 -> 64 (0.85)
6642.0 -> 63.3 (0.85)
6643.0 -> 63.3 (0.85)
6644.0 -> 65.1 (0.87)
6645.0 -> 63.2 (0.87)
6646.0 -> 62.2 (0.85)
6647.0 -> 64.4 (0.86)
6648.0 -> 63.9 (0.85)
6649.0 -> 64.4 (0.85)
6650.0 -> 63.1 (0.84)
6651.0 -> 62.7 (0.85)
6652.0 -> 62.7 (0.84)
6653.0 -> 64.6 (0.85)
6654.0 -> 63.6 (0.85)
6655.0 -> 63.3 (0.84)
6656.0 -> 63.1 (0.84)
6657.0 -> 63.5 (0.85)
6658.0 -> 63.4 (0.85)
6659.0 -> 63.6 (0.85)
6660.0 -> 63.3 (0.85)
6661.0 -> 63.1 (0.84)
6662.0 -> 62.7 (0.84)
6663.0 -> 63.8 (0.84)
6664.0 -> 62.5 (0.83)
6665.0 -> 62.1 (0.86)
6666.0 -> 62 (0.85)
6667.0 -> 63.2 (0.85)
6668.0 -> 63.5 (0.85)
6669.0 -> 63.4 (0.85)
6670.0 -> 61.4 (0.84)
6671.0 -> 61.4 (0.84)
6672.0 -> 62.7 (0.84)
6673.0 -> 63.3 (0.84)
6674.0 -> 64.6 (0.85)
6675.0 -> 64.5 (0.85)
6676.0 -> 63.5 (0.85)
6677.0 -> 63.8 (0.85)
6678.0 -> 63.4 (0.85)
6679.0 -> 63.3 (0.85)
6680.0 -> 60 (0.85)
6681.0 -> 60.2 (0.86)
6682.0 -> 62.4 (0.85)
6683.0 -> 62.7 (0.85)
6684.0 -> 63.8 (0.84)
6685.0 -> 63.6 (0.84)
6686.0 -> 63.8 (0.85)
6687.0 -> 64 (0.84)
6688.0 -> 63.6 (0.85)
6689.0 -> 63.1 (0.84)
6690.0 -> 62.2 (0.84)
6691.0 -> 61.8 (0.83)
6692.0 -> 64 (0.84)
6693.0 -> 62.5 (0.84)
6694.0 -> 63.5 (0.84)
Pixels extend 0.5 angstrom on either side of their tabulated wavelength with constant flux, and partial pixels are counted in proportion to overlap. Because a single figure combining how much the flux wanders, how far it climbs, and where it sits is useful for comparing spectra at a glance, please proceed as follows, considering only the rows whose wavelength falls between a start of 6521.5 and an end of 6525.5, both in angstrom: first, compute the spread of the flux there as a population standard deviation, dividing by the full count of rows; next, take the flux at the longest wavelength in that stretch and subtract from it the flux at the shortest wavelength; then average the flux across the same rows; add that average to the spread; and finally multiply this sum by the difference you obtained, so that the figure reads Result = 46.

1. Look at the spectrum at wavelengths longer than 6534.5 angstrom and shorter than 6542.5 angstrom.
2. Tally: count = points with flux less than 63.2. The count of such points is 1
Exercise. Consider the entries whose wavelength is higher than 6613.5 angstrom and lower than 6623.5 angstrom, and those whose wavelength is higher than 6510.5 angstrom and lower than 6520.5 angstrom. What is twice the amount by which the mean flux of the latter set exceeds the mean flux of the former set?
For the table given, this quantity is 1.7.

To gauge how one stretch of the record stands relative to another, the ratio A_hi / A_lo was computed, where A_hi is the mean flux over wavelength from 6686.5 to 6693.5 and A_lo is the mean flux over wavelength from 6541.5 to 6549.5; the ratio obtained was 0.98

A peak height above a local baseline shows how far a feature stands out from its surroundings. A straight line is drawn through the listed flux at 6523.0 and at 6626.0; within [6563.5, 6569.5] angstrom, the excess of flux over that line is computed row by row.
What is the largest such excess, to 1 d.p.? -4.7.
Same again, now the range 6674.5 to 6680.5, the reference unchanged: 2.1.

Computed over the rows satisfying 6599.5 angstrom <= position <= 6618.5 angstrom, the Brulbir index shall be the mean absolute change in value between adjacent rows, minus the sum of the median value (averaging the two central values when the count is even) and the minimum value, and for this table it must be -124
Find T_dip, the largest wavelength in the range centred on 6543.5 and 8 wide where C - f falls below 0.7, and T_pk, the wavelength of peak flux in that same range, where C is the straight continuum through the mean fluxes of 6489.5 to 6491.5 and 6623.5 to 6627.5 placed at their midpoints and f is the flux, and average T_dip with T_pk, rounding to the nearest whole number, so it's 6547 angstrom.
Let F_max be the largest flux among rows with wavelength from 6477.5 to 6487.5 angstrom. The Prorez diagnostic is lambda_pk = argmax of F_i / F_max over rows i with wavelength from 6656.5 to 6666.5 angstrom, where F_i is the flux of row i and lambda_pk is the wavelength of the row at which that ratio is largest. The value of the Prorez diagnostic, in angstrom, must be 6663.0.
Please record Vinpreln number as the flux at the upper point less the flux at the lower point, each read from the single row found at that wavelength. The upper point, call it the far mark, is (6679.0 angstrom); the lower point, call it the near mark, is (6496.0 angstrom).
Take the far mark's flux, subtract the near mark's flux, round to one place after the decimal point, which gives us -1.4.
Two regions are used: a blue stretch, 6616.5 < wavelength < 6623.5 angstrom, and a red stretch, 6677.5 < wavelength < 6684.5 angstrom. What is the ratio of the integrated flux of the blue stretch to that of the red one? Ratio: 1.02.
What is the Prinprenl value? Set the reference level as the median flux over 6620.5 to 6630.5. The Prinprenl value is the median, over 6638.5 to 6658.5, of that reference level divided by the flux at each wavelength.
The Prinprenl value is 1.00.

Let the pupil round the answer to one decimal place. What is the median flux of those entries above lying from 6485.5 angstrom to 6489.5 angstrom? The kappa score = 65.0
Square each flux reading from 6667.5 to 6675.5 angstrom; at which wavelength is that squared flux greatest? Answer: 6674.0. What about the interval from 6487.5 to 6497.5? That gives 6490.0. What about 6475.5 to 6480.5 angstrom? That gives 6480.0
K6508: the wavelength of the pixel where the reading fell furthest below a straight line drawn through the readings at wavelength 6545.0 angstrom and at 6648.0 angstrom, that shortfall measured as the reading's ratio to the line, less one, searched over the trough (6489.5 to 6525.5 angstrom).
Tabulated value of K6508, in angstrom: 6498.0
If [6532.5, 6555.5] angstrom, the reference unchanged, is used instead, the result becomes 6536.0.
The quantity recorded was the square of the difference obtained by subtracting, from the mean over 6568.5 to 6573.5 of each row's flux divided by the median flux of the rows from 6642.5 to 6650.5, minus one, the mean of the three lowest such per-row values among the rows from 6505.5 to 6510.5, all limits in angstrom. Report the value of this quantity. 0.0032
